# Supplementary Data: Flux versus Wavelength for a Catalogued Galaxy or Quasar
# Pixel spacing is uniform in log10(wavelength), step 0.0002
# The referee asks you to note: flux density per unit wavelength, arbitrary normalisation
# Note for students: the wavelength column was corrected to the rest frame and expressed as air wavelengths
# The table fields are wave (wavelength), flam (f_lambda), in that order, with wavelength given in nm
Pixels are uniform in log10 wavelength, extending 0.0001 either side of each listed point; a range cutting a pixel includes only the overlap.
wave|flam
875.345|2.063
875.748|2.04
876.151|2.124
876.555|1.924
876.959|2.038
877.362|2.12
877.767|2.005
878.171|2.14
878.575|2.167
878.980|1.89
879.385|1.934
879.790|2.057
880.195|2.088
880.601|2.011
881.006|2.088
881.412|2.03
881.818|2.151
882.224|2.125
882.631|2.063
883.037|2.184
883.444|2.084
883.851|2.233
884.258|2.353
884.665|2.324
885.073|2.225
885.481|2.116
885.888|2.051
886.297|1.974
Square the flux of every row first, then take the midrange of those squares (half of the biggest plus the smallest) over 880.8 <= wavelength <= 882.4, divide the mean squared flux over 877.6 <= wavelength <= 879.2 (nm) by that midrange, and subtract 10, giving -9.04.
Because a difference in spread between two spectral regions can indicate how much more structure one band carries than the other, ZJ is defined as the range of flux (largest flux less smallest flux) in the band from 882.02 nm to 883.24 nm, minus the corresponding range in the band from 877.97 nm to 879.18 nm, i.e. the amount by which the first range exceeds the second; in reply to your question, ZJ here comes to -0.16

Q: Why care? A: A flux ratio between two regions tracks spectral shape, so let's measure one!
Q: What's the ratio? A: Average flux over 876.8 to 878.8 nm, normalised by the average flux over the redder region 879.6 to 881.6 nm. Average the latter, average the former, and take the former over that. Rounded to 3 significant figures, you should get 1.02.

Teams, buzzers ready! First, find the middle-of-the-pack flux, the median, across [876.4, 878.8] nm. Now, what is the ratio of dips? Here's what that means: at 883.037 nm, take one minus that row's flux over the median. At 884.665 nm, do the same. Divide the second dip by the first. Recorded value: 2.3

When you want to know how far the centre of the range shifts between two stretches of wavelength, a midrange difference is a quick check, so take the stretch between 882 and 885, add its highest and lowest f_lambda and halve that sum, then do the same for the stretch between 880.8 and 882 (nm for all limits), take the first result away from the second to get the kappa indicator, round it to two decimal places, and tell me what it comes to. -0.12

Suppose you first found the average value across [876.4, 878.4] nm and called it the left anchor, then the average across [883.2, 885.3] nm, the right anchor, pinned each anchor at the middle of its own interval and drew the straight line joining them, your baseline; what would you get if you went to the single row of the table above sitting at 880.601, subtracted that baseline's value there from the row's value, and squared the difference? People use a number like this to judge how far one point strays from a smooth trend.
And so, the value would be 0.016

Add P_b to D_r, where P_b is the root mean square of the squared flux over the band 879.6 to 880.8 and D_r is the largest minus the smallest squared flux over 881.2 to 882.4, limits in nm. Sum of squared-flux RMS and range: 4.72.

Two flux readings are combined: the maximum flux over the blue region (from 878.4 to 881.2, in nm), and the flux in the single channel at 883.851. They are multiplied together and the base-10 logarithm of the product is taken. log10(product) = 0.685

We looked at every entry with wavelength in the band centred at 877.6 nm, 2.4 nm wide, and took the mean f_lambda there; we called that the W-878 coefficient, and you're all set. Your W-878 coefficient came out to 2.07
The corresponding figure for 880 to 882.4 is 2.08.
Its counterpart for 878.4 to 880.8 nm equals 2.02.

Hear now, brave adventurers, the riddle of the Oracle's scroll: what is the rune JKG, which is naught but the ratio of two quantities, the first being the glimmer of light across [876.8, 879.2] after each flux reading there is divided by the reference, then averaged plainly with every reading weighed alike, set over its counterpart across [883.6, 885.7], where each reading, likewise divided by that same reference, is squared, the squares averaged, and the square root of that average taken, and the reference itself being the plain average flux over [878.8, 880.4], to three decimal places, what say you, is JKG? 0.915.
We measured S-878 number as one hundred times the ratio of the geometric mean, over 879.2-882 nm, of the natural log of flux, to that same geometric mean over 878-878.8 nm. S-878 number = 94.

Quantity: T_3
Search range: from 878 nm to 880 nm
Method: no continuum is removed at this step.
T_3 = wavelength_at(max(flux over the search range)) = 878.575 nm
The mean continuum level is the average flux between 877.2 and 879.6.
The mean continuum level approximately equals 2.04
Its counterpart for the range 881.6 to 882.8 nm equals 2.11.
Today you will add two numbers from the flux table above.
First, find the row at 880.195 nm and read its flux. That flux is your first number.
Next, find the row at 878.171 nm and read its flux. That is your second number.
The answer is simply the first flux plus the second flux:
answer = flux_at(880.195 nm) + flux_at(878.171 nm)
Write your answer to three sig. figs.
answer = 4.23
